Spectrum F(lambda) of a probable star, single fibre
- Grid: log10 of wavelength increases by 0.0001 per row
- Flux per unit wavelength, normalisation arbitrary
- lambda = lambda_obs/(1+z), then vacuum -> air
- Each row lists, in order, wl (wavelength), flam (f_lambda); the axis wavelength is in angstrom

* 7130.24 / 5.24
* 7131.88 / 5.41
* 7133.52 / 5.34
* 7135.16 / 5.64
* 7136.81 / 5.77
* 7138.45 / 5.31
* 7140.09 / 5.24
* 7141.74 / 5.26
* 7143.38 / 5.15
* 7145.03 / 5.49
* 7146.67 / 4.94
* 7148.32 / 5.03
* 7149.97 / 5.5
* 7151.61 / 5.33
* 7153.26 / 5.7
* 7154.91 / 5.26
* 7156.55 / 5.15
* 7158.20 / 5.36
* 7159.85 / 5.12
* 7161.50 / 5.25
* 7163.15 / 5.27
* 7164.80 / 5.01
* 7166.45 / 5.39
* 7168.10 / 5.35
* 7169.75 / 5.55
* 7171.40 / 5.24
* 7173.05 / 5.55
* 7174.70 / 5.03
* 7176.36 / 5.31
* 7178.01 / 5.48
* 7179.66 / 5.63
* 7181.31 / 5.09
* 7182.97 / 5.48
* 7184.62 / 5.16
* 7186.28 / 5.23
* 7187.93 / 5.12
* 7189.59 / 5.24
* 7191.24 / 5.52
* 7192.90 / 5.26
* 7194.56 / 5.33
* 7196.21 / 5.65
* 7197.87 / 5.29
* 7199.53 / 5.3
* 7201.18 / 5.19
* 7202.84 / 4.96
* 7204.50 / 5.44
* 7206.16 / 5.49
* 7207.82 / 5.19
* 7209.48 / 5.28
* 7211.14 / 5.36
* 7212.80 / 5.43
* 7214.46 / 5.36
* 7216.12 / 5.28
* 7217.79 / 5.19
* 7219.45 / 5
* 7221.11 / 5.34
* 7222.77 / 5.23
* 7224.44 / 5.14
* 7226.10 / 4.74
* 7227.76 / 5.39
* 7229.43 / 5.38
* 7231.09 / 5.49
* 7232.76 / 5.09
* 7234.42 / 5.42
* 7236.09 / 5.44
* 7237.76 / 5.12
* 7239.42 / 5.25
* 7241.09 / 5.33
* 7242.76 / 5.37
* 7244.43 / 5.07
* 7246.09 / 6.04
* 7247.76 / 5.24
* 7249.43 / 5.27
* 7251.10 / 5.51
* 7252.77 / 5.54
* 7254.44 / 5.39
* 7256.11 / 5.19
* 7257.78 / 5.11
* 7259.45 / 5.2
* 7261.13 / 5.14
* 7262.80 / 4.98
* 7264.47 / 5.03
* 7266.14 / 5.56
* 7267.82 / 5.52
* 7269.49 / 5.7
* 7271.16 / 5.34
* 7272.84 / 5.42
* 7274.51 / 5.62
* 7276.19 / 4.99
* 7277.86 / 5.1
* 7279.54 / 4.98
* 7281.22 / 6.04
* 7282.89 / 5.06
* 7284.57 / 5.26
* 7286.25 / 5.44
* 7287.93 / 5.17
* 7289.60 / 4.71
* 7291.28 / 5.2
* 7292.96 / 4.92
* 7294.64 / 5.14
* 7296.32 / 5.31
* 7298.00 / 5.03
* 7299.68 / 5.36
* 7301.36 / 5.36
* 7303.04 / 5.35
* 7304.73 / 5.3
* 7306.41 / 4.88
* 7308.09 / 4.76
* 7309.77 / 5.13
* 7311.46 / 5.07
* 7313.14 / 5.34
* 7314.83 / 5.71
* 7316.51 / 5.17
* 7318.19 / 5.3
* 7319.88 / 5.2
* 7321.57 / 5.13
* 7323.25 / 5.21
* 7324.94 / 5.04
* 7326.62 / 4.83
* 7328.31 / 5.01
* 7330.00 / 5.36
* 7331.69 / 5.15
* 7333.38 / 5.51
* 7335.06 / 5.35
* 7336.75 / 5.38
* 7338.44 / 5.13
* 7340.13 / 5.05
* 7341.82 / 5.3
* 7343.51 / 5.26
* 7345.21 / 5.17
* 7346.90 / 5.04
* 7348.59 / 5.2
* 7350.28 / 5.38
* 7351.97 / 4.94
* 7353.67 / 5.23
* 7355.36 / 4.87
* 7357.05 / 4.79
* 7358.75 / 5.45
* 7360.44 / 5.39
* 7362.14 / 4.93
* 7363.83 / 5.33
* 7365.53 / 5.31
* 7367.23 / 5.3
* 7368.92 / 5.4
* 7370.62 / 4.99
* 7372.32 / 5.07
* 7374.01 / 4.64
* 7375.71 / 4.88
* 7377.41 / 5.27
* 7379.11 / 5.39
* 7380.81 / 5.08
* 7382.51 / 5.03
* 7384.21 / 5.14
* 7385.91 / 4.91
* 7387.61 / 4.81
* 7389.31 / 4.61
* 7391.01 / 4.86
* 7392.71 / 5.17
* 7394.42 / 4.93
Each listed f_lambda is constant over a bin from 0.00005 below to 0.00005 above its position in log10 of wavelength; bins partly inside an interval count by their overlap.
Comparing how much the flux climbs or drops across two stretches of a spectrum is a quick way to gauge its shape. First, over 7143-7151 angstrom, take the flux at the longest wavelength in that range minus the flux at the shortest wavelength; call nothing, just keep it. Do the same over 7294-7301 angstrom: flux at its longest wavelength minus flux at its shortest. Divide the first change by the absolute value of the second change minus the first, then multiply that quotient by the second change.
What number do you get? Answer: 0.6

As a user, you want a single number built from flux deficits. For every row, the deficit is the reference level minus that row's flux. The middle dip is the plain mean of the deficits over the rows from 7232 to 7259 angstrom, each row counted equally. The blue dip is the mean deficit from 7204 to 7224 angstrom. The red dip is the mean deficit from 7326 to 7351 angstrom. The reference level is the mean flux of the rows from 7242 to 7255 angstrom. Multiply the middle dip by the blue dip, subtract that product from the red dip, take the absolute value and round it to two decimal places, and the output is 0.21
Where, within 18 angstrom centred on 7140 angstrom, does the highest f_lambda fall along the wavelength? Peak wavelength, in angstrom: 7136.81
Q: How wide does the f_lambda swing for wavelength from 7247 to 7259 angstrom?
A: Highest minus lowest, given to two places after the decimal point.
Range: 0.43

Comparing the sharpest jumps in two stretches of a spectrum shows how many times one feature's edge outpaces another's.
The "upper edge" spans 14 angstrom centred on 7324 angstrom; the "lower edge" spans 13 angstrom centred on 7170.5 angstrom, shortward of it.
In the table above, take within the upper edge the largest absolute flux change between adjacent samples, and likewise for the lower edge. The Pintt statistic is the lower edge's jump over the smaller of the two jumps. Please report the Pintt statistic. 1.49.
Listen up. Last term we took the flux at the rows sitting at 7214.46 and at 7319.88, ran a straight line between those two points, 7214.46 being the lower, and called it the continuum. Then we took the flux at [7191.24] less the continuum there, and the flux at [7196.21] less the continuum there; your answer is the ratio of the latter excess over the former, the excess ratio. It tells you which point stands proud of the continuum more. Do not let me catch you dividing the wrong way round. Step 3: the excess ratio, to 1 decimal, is 2.1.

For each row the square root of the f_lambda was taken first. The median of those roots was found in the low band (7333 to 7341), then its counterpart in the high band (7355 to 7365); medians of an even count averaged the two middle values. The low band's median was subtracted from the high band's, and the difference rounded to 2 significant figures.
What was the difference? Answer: -0.048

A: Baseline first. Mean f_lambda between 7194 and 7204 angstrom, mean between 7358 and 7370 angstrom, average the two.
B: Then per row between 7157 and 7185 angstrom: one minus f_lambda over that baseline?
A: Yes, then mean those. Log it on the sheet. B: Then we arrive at -0.003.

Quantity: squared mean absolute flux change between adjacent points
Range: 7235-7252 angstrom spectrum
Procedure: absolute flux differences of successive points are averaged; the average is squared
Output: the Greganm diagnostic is 0.10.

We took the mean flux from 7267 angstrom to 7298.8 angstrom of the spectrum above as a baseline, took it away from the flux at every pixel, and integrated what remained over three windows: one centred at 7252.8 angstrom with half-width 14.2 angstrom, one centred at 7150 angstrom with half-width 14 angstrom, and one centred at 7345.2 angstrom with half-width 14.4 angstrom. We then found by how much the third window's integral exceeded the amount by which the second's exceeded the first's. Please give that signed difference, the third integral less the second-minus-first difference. -1.9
